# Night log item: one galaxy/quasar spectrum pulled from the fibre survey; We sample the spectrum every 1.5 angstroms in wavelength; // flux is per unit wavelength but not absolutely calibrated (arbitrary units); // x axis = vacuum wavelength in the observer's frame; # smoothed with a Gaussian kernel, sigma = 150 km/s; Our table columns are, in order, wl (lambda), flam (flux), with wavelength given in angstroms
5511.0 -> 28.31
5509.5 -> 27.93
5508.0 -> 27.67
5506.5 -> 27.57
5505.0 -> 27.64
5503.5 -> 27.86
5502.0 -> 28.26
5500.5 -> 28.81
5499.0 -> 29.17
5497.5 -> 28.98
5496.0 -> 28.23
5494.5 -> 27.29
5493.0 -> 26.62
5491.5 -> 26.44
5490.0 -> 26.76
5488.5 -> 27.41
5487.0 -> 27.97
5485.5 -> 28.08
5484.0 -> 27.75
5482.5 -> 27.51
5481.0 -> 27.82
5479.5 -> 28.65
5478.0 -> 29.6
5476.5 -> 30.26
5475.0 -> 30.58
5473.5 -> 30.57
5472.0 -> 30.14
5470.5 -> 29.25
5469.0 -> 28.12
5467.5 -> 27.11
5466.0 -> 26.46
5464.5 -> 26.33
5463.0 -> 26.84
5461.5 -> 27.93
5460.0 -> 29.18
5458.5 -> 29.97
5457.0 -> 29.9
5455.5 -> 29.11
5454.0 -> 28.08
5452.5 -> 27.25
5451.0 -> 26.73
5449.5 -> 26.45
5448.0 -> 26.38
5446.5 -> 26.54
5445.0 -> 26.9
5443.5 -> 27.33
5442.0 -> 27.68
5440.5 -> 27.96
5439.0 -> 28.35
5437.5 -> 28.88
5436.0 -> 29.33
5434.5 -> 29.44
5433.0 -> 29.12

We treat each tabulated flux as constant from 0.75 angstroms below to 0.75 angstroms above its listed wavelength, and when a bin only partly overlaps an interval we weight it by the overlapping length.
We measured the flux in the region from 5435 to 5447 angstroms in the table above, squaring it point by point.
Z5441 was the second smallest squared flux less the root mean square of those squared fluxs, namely -56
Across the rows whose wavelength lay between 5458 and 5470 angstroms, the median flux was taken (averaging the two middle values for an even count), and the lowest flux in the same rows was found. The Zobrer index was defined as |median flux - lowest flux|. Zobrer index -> 1.2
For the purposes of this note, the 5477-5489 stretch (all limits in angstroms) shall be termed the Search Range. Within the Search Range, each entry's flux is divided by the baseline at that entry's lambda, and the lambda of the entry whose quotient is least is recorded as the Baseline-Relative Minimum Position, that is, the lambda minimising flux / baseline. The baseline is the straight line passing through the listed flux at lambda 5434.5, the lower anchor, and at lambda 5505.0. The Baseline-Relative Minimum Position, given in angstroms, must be 5482.5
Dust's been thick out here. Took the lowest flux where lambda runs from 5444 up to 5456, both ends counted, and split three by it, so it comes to 0.114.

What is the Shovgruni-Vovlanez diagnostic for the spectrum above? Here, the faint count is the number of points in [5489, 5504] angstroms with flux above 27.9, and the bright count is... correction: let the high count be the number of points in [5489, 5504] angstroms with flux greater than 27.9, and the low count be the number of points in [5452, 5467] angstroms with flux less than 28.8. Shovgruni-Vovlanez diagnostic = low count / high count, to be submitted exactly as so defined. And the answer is 1.2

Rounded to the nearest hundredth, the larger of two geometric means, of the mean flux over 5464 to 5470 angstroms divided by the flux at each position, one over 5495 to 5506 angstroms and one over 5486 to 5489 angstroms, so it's 0.98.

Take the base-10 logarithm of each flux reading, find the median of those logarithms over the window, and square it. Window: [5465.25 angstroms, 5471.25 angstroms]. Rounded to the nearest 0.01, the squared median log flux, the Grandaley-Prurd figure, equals 2.08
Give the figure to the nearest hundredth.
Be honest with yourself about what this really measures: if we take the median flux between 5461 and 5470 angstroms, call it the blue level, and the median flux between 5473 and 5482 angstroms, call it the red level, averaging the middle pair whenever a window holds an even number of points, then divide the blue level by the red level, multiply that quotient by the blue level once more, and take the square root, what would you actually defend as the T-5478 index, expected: 4.93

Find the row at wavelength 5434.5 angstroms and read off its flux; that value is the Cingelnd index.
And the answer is 29.44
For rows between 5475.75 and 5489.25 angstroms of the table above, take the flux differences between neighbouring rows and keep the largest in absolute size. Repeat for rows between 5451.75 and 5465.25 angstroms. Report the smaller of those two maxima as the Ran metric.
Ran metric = 0.95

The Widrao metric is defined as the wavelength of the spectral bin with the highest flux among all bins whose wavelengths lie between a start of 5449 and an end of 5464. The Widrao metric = 5458.5 angstroms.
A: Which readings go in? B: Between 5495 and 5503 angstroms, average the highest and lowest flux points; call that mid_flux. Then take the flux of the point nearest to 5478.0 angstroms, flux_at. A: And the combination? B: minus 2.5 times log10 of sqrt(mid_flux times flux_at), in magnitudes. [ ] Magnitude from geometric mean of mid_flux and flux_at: -3.661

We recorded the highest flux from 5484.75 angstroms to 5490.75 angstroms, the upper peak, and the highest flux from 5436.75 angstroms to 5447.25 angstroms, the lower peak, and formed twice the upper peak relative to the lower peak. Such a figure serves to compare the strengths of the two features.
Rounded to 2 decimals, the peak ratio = 1.94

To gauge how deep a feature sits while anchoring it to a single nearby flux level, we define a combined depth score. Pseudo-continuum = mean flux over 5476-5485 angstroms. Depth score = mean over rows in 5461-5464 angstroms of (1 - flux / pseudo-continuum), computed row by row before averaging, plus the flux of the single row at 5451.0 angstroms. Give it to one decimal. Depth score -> 26.8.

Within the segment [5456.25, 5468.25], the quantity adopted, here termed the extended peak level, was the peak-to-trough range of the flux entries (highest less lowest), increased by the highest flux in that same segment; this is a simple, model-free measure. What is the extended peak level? 33.6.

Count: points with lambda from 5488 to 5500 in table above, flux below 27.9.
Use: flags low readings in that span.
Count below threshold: 5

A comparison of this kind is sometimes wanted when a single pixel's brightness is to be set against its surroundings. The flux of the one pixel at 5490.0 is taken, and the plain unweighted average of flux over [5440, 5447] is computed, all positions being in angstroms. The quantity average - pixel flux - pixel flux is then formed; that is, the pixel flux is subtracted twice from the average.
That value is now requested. -26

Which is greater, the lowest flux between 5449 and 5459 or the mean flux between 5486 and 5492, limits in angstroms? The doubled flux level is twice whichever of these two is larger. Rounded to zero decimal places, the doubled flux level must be 54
